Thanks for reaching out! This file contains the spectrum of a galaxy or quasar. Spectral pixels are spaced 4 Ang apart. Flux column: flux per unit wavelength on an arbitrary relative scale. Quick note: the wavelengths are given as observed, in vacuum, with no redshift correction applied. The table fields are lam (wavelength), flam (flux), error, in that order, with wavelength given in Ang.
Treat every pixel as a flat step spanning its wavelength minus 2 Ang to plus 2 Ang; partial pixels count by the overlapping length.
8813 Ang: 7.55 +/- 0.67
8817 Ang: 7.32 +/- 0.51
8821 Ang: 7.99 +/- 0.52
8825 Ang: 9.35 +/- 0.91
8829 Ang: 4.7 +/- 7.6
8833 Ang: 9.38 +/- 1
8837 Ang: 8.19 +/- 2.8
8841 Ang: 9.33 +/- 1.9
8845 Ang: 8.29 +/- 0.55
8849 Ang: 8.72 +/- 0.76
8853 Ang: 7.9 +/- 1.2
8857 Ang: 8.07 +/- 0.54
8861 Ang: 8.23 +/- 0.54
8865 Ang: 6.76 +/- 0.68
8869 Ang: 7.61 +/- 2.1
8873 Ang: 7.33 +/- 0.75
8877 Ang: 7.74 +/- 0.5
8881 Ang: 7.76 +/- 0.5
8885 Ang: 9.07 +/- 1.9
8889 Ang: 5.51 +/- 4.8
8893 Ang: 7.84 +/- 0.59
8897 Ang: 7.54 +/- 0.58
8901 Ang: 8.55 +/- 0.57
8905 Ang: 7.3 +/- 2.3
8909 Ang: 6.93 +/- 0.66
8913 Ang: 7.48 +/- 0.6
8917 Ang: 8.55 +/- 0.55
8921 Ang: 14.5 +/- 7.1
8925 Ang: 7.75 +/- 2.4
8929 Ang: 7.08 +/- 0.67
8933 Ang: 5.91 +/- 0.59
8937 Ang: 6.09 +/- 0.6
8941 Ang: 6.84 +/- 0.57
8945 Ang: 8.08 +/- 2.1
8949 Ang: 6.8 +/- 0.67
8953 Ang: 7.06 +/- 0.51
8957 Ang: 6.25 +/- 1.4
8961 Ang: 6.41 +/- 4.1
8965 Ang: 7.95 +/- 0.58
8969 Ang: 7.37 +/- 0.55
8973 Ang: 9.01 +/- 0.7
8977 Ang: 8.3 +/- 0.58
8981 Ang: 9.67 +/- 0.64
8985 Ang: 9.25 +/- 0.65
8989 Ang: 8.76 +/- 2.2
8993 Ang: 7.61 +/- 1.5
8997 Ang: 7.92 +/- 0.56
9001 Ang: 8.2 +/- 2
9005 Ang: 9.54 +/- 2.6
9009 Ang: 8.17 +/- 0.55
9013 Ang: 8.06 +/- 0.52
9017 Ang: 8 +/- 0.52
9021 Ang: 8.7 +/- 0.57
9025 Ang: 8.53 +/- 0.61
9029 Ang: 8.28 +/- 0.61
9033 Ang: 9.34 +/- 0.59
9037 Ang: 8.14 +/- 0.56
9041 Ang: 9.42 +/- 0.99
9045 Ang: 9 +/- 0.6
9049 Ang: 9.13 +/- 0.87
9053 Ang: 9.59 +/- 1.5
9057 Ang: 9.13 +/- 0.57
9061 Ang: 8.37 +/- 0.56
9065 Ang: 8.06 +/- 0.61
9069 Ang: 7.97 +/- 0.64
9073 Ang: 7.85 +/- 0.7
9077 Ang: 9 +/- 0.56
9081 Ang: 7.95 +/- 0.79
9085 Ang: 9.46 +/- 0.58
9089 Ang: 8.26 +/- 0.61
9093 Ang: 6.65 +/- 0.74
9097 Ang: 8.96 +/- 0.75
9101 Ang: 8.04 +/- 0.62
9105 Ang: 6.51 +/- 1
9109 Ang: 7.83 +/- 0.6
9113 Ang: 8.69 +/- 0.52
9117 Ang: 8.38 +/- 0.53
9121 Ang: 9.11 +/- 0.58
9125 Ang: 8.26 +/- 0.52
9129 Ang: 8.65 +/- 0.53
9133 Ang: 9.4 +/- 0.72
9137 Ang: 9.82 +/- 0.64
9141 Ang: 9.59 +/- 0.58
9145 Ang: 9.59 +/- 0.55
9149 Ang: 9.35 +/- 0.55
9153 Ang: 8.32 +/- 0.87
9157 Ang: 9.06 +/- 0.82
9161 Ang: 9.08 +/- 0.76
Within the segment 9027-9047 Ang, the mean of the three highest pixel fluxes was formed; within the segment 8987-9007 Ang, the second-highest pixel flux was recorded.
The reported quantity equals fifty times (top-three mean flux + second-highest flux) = 901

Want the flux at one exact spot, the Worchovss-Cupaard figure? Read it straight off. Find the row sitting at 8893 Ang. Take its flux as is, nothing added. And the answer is 7.84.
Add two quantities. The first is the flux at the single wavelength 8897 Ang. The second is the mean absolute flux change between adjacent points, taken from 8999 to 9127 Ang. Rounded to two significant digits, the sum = 8.4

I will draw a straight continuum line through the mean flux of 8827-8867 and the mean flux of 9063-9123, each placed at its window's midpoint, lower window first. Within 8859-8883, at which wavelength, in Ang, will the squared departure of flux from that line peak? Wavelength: 8865 Ang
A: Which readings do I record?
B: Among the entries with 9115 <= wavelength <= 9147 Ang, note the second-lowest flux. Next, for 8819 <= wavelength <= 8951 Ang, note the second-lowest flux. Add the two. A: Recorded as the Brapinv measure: 13.9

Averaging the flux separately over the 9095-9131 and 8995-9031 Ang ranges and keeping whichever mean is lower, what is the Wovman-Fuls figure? 8.3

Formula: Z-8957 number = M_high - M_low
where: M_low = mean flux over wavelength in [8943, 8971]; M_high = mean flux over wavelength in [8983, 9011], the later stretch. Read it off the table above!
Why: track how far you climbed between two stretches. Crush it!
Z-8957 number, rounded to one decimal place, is 1.4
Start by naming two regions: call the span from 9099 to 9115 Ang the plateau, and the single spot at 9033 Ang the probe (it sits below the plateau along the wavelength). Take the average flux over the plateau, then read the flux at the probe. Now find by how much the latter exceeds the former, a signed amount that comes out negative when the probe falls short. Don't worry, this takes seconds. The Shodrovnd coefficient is 1.6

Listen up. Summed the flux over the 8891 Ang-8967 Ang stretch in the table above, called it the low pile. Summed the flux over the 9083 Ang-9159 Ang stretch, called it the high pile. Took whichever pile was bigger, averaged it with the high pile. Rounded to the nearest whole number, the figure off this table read 164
